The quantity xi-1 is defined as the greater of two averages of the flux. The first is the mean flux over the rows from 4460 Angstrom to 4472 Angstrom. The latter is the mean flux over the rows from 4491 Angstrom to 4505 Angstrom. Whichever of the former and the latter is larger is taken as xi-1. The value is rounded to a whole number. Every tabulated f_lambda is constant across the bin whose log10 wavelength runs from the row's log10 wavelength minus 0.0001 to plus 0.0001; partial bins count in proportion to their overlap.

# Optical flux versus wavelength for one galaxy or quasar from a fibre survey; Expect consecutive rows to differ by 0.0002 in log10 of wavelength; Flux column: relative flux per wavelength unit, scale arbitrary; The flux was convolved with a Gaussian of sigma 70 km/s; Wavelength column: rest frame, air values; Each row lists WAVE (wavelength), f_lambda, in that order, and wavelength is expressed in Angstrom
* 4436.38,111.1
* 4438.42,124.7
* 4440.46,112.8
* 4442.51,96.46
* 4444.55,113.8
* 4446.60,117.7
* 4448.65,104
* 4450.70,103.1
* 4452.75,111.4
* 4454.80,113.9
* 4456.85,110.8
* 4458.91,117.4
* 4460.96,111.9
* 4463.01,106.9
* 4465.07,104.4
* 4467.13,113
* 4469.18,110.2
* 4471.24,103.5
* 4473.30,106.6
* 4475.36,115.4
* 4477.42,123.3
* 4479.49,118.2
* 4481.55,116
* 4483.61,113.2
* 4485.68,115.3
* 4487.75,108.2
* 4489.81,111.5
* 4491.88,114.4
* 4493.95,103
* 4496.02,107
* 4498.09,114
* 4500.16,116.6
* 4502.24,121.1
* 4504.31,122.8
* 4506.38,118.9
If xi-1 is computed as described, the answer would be 114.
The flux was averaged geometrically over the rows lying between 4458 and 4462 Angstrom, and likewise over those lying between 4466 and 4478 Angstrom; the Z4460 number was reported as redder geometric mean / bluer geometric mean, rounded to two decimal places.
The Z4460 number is 0.98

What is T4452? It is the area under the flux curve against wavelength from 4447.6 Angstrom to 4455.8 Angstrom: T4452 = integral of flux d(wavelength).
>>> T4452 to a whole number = 886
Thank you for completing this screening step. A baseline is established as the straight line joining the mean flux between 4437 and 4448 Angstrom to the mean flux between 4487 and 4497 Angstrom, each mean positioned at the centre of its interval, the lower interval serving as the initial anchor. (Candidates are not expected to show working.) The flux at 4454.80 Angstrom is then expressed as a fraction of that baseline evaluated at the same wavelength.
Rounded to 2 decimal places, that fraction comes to 1.02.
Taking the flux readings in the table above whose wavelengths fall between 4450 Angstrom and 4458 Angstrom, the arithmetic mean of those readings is 110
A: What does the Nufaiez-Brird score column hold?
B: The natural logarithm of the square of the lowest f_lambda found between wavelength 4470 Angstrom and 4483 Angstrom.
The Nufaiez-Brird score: 9.28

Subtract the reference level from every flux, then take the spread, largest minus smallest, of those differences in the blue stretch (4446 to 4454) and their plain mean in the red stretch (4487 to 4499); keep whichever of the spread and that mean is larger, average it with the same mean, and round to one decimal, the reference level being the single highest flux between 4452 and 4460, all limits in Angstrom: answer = 3.4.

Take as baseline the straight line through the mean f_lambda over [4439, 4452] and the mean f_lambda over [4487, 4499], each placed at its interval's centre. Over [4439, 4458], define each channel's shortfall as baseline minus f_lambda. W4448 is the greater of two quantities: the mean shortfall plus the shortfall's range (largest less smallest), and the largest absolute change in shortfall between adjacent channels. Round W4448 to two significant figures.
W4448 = 20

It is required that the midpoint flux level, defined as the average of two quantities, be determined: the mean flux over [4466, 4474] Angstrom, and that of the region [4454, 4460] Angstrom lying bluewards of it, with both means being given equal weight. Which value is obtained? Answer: 111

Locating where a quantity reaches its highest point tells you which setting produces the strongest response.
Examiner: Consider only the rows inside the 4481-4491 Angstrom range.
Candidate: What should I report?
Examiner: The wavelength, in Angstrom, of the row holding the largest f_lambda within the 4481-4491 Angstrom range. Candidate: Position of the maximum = 4481.55 Angstrom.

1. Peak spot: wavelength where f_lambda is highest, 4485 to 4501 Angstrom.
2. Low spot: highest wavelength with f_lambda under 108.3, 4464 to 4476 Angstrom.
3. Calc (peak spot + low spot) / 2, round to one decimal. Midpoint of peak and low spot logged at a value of 4486.7 Angstrom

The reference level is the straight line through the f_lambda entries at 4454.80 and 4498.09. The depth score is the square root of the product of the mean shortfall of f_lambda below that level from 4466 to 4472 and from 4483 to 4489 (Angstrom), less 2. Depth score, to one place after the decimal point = 1.0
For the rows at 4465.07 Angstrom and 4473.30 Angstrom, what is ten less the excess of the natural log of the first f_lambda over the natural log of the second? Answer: 10.02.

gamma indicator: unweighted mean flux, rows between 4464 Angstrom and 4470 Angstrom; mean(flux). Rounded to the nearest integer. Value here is 109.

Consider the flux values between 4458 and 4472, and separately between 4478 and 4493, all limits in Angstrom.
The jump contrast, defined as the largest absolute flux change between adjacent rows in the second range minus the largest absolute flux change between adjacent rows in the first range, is -1.5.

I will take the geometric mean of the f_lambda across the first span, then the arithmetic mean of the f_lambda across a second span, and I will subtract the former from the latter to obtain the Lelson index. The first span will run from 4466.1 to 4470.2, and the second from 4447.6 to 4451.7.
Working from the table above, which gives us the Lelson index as -8.0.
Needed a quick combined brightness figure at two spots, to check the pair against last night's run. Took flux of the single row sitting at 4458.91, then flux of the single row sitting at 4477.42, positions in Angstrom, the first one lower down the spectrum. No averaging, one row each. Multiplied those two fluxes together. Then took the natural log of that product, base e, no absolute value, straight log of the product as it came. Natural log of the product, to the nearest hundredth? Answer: 9.58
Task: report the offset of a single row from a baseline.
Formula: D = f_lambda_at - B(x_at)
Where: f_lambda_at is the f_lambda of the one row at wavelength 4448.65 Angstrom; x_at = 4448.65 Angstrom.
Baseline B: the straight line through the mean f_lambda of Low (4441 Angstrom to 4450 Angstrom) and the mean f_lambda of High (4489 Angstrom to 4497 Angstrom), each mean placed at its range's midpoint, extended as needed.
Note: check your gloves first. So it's -4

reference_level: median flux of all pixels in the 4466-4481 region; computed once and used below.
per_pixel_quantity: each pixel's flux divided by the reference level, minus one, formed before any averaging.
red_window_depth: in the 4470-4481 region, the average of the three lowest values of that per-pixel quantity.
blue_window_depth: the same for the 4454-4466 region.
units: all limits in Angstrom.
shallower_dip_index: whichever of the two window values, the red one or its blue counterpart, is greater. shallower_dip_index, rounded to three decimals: -0.040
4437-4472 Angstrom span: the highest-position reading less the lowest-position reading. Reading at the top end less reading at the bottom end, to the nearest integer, -21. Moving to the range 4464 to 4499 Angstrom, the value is 10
